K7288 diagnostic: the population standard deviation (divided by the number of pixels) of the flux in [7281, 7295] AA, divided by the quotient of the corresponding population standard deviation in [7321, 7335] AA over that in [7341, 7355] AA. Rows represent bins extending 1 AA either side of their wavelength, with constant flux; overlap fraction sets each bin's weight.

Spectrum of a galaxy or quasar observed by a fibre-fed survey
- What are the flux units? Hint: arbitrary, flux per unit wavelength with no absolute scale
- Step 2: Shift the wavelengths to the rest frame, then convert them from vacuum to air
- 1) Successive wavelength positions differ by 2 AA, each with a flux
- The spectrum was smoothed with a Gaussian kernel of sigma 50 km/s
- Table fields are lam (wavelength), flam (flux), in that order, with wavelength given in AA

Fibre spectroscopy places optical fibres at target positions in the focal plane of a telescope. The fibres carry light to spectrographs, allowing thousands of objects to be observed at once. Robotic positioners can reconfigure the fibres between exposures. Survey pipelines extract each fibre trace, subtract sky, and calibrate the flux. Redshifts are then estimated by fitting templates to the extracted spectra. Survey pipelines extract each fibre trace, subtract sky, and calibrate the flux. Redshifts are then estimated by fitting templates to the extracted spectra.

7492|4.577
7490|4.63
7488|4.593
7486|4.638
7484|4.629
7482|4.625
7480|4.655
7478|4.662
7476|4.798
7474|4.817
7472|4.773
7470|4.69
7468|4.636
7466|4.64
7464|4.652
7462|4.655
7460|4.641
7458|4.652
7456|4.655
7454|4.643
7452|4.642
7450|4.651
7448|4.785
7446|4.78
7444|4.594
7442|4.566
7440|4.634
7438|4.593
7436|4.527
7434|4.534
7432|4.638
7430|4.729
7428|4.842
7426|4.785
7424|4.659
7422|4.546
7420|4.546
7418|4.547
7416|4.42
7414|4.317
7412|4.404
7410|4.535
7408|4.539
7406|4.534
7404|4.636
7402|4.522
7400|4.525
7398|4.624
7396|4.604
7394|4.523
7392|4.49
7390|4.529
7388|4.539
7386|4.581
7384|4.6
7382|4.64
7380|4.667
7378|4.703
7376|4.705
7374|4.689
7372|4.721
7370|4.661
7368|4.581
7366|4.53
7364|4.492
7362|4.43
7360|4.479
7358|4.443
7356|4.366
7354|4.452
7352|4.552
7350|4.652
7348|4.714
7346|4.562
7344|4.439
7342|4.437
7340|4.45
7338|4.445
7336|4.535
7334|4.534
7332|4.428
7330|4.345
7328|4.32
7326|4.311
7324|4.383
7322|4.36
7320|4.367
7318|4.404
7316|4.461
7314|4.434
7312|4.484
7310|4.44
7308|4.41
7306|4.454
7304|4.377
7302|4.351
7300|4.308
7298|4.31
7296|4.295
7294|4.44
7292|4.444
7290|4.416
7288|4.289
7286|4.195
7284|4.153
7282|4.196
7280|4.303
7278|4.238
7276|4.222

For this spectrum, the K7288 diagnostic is 0.17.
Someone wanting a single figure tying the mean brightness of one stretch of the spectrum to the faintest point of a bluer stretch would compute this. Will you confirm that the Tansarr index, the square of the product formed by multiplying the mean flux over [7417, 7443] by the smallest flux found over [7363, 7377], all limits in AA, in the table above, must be 431.9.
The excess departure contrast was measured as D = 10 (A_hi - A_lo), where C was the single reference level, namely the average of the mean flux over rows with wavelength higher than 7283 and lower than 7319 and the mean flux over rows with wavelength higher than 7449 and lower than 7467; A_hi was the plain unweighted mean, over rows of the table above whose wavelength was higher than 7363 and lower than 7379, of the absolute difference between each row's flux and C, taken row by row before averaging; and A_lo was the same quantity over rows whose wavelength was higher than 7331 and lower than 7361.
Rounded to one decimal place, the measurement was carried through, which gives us 0.5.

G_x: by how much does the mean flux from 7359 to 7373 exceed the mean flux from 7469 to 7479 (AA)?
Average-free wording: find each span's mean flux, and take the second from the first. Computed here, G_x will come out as -0.19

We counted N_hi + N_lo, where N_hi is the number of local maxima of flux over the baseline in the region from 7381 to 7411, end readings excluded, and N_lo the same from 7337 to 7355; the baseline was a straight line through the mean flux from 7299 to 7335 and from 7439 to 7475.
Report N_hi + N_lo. 5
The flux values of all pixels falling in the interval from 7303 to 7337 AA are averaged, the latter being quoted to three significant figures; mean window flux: 4.41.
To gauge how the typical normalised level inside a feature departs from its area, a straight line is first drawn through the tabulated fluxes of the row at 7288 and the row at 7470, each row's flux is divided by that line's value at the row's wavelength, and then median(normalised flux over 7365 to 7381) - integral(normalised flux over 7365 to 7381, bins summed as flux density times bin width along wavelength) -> -15.6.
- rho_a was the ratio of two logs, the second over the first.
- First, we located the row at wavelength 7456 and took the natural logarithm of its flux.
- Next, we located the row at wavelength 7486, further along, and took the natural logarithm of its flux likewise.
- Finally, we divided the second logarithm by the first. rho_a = 1.00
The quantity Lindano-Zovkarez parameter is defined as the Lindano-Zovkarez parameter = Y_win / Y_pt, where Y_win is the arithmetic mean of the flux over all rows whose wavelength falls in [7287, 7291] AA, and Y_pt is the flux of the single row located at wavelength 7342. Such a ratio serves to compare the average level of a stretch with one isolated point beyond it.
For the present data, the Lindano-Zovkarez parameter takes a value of 0.981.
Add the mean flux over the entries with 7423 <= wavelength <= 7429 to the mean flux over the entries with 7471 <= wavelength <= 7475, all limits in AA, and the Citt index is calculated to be 9.6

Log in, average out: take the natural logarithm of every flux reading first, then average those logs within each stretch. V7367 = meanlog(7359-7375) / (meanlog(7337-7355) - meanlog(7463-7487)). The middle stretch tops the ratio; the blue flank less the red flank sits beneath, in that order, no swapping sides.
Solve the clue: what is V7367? -43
